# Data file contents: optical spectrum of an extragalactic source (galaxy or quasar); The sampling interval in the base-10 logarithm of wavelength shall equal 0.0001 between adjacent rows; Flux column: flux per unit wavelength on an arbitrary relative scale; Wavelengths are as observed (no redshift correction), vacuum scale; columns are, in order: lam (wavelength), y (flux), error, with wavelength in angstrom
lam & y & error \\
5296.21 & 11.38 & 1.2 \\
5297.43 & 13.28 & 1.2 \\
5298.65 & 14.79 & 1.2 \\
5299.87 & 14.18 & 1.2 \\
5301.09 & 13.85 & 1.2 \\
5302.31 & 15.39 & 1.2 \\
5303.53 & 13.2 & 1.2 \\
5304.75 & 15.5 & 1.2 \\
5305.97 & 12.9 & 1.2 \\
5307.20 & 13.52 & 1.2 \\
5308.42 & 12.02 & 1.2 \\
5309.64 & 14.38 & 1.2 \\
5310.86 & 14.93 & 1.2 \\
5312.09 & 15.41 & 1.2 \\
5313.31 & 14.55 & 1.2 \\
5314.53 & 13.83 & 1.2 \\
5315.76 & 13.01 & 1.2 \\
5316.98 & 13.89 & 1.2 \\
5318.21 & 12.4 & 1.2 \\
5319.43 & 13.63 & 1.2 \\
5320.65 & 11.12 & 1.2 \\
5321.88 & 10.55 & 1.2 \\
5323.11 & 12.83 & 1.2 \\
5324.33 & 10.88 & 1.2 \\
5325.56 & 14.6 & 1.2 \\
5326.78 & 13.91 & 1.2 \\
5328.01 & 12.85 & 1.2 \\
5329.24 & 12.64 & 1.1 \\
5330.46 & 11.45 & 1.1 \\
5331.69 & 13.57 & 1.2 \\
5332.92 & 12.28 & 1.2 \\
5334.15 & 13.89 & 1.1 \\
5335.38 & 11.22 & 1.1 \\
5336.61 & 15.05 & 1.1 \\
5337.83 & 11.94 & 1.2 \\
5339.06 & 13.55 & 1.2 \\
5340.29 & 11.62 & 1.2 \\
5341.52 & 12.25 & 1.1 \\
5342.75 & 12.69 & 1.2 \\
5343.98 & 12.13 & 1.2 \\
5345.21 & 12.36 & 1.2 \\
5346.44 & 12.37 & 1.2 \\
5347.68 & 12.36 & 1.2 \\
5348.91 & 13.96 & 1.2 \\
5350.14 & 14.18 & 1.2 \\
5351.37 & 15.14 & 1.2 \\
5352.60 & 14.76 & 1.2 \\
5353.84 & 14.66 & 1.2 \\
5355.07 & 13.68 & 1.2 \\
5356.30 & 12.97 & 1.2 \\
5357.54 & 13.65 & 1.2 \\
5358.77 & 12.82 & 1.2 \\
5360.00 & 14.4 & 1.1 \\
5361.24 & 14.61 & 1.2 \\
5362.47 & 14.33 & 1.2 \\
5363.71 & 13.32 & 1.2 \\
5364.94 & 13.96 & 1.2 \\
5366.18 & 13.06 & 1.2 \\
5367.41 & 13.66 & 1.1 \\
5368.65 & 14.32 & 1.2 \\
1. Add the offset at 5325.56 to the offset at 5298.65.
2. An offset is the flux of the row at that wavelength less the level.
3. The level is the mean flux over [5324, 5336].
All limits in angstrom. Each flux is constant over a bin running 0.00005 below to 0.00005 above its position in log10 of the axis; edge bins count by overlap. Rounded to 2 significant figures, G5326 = 3.9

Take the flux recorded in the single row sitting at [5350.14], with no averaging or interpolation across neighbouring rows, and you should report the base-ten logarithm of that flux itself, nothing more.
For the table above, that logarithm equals 1.15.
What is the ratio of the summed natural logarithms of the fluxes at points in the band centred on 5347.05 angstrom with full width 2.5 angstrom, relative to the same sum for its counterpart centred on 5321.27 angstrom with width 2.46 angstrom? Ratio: 1.06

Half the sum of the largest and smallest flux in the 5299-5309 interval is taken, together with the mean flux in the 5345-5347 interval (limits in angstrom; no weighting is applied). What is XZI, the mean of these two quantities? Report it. 13.1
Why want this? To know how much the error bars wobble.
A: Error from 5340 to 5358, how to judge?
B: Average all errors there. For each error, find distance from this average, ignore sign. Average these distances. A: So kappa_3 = 0.012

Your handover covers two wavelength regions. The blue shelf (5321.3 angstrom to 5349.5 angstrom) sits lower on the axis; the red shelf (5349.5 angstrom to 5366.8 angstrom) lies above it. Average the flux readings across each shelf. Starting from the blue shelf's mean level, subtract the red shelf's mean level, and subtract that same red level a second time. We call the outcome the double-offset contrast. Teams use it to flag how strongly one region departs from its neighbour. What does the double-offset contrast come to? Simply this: -15.3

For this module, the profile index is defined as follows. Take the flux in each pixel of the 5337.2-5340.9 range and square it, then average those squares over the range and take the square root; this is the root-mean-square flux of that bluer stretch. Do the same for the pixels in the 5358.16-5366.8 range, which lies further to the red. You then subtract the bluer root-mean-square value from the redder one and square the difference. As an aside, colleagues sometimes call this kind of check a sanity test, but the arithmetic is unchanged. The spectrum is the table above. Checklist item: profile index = 1.97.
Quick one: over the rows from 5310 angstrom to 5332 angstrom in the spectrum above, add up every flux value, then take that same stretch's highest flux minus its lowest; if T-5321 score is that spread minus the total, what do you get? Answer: -231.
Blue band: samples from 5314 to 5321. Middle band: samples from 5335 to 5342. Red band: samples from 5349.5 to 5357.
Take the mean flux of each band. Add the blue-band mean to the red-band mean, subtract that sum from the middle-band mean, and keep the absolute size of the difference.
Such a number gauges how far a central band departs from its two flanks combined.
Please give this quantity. 14.6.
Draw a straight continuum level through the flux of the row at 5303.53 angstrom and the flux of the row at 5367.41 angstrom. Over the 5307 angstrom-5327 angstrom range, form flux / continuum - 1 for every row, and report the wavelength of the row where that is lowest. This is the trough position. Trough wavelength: 5321.88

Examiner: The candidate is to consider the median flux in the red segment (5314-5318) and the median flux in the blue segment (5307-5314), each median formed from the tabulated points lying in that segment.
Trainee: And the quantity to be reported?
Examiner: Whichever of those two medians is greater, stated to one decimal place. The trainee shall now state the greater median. 14.5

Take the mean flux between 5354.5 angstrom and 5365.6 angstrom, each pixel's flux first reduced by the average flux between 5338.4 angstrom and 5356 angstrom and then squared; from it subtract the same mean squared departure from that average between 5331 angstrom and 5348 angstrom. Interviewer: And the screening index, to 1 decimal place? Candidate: -0.7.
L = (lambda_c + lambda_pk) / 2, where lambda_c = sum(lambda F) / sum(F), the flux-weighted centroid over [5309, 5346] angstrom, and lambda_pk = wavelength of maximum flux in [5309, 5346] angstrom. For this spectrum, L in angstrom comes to 5319.5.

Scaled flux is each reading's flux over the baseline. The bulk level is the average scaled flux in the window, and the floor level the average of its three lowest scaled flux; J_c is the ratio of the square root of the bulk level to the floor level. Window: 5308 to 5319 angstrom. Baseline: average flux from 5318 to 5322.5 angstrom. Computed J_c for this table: 1.03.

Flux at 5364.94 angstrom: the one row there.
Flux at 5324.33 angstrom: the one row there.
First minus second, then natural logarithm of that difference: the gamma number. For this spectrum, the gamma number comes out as 1.1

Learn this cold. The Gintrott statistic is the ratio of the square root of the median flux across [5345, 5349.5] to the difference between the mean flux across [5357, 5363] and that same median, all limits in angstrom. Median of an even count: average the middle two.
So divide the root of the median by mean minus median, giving 2.2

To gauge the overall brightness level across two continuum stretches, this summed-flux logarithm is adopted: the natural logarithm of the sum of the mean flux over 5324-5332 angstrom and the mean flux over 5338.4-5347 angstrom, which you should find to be 3.23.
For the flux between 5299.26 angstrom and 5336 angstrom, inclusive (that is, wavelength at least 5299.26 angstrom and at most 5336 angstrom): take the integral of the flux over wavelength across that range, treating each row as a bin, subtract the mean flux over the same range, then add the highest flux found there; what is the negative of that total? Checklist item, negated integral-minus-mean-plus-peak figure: -490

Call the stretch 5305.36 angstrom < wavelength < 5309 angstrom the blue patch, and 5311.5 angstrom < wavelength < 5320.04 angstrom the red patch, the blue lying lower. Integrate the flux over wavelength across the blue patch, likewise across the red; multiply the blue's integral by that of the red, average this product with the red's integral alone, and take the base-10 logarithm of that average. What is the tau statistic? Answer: 3.45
